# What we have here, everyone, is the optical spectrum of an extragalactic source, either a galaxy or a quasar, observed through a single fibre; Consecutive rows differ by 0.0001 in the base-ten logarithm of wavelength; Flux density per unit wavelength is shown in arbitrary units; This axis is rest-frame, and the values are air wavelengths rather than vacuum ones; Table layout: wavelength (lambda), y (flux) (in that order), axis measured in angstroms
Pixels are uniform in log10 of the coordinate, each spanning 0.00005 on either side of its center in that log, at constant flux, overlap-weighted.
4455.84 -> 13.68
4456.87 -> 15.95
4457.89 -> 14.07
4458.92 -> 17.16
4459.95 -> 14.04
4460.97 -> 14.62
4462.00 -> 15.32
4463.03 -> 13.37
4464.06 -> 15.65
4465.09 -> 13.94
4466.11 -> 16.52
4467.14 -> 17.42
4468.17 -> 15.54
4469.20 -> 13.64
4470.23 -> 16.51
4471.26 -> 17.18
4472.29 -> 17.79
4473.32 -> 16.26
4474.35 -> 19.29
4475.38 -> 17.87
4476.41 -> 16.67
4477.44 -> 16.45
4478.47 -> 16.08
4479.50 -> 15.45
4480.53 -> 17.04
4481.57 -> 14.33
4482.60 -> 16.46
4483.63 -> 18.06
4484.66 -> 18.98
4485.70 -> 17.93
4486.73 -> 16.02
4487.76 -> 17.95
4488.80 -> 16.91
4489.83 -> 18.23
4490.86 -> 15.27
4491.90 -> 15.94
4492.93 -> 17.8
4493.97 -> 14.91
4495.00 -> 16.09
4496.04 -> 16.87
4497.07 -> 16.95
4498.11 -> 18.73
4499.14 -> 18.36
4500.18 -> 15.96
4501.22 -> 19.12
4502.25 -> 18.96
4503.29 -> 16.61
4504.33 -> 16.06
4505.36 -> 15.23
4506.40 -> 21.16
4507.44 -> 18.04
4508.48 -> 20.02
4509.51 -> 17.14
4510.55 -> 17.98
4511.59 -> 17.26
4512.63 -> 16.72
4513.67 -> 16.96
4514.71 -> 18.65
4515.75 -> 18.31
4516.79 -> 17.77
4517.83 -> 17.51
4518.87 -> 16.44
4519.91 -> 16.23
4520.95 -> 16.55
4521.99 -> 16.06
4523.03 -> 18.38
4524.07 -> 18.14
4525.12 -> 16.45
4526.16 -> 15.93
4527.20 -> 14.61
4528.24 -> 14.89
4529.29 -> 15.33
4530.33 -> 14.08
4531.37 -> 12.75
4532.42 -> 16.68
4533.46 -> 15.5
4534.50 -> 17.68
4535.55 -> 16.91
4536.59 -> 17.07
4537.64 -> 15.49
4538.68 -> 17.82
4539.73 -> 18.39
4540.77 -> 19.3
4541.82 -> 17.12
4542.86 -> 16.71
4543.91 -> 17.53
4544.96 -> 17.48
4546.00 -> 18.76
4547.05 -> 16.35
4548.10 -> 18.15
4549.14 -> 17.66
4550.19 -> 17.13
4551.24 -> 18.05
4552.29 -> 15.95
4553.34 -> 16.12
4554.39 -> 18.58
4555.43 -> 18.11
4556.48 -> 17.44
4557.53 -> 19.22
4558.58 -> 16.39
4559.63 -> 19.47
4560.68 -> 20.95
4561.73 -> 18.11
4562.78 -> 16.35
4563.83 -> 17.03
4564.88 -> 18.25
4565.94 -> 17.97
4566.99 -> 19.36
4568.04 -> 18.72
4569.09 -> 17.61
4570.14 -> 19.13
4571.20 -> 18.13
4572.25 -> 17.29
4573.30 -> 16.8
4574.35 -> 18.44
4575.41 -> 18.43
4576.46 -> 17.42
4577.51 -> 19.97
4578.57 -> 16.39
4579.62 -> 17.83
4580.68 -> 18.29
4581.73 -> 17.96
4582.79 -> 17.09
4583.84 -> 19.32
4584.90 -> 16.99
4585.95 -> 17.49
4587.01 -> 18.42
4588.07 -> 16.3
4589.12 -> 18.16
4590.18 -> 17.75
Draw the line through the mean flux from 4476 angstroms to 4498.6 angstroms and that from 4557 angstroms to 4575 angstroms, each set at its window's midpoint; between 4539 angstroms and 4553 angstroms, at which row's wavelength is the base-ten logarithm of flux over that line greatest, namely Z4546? 4540.77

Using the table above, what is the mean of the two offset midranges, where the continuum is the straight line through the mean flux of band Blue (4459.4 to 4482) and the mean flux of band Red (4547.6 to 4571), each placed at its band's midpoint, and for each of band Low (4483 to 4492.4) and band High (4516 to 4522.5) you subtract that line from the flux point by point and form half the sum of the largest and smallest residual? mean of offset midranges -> 0.3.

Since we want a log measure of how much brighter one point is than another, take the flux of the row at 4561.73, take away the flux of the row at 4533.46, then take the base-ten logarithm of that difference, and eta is 0.42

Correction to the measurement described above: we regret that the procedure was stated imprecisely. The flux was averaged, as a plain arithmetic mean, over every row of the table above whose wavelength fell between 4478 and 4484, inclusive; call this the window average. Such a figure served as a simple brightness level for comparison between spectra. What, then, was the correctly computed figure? 16.2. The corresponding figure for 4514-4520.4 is 17.5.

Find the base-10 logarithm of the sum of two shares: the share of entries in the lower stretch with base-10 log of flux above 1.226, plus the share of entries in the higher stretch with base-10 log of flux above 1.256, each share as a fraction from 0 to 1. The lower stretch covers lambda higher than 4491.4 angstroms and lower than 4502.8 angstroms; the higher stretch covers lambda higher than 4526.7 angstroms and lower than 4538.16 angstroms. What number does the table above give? -0.20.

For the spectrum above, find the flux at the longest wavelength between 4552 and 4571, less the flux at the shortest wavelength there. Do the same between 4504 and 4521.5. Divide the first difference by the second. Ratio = 6.5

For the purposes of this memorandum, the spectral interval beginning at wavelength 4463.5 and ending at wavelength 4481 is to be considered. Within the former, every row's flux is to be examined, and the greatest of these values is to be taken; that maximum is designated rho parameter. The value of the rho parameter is 19.29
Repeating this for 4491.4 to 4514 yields 21.16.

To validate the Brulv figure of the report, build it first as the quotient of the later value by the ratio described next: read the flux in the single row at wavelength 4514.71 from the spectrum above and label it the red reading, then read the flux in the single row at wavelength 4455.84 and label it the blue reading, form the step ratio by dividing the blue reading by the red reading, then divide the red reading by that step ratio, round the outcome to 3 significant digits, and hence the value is 25.4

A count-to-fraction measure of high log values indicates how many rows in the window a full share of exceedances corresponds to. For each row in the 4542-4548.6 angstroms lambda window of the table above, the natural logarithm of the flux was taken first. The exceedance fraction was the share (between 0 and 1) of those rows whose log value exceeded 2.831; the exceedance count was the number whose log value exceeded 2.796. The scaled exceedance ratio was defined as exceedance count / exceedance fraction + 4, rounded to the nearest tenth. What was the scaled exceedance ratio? 11.5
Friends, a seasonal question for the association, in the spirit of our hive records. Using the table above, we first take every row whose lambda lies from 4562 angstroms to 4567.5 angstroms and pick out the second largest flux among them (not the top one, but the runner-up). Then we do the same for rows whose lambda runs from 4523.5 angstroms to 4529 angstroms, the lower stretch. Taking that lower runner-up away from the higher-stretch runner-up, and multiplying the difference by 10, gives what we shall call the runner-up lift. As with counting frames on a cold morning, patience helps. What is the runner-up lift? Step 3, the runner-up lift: 18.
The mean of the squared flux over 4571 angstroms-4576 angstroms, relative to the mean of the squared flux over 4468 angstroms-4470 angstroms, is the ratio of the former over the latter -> 1.5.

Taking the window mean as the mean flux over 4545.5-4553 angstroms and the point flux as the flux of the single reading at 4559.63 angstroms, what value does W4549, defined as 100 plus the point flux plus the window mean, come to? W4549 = 137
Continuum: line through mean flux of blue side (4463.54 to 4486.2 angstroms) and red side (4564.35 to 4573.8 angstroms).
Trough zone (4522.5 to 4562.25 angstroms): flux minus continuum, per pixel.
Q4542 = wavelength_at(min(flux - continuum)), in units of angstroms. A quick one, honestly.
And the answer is 4531.37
